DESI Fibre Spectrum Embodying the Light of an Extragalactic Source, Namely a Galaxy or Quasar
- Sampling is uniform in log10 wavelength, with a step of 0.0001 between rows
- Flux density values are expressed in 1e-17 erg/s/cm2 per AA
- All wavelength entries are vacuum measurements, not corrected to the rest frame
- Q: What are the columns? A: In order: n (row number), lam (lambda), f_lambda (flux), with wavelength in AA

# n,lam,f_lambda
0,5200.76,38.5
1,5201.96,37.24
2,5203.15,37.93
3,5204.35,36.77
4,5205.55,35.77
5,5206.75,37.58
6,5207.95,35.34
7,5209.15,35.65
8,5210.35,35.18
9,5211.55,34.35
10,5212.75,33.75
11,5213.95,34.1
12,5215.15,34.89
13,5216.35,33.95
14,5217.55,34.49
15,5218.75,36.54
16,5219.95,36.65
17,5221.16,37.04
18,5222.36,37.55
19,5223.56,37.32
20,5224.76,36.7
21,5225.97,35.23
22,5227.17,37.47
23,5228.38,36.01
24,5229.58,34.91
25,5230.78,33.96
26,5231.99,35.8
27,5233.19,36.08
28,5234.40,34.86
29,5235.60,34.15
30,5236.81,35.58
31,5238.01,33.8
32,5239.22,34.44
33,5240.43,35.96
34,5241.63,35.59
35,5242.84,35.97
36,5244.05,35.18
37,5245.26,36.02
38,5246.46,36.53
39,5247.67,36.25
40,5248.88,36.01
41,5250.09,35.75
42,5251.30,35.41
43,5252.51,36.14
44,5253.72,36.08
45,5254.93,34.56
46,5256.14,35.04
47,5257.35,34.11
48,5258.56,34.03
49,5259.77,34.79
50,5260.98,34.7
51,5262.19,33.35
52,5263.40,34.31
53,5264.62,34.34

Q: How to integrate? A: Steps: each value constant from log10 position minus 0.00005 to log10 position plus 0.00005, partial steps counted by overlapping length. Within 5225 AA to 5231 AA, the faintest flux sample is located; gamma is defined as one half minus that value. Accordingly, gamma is -33.5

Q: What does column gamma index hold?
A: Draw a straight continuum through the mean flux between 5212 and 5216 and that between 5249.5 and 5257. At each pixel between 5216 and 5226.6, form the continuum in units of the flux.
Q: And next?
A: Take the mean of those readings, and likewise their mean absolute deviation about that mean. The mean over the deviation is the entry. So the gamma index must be 34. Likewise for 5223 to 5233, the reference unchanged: 36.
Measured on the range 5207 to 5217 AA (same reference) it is 52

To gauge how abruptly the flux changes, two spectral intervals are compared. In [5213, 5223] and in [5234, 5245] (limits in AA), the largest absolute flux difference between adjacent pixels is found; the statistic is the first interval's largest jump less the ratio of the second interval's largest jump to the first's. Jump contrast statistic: 1.2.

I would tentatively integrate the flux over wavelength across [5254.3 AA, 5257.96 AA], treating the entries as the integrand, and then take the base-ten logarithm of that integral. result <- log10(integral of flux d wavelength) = 2.1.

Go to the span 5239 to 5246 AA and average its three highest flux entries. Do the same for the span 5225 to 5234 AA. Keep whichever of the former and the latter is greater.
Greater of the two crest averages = 36.5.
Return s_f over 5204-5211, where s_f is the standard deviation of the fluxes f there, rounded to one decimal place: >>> 0.9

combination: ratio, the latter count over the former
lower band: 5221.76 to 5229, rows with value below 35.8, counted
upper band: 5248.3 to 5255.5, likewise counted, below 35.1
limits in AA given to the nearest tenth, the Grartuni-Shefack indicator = 1.0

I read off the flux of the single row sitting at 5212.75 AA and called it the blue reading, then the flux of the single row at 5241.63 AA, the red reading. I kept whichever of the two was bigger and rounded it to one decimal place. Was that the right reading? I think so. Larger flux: 35.6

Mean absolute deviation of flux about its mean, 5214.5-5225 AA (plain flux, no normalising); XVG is 1.12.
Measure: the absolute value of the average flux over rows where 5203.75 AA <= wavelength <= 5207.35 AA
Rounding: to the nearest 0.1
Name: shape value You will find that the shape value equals 36.7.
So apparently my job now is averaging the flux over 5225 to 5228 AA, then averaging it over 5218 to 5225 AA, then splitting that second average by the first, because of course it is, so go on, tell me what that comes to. 1.02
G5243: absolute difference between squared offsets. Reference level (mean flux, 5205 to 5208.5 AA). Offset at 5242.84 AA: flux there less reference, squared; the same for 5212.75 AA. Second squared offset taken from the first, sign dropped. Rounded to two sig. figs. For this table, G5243 6.1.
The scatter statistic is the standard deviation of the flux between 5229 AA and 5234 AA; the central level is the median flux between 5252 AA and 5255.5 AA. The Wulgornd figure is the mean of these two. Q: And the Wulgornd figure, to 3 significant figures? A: 18.5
